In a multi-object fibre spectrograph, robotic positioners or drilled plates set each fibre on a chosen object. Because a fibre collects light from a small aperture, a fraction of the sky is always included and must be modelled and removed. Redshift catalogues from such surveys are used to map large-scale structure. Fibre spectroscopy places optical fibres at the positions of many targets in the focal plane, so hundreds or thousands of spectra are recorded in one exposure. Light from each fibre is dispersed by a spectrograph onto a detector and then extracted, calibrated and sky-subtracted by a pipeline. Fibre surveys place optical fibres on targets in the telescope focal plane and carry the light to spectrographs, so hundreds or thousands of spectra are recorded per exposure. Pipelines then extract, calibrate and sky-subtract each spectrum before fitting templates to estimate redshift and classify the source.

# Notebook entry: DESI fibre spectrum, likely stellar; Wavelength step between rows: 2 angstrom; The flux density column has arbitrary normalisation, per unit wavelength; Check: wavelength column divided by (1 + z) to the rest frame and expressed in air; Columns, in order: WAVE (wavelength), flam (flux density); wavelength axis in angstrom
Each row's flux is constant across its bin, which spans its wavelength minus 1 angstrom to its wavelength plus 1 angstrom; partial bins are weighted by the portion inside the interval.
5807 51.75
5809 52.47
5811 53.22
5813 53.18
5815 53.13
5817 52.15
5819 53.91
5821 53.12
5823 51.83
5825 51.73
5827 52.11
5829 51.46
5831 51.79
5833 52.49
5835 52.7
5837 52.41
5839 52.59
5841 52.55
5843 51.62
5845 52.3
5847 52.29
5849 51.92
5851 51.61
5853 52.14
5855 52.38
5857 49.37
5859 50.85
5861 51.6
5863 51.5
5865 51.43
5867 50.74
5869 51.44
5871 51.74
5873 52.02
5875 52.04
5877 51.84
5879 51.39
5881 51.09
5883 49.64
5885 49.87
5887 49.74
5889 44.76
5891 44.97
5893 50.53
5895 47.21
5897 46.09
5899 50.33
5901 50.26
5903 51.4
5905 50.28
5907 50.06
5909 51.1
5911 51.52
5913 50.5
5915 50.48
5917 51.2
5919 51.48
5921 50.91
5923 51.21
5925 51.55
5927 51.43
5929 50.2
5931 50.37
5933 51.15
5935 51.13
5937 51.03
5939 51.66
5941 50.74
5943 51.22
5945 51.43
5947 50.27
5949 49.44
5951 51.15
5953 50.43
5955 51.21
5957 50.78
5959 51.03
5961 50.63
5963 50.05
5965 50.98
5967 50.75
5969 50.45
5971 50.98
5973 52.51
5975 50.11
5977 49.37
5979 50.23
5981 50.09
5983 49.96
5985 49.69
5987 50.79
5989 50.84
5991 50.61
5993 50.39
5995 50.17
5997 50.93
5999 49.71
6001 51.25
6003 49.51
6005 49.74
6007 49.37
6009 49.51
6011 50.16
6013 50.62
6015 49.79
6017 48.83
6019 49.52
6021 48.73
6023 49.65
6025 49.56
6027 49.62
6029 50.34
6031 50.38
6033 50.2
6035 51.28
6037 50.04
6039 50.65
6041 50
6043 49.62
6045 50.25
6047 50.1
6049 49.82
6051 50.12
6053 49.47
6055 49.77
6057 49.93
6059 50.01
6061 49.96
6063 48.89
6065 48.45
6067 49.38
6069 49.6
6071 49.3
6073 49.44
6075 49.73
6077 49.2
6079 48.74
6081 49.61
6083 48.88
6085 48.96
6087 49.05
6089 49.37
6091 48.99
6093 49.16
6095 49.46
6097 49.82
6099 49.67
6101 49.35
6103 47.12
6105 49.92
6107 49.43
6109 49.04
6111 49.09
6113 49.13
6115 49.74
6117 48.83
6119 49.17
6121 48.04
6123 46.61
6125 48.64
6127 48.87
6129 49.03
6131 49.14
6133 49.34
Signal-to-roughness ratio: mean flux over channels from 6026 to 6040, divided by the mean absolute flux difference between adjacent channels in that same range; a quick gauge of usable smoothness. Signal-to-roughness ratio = 78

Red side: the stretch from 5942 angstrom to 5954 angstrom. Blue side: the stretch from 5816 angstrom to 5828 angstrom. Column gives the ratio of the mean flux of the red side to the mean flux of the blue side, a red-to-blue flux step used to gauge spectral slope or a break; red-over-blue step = 0.965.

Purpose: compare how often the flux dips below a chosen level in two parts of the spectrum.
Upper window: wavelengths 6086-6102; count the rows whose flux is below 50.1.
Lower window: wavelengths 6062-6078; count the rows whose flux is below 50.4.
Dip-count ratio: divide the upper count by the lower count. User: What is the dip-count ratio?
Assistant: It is 1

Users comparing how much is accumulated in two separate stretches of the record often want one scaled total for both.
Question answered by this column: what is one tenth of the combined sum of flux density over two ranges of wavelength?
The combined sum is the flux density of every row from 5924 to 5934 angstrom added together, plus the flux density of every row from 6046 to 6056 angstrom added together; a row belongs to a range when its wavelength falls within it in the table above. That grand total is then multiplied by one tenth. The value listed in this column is 50.4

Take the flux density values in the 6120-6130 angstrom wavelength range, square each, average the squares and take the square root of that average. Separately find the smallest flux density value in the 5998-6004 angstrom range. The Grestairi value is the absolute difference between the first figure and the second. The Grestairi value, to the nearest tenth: 1.3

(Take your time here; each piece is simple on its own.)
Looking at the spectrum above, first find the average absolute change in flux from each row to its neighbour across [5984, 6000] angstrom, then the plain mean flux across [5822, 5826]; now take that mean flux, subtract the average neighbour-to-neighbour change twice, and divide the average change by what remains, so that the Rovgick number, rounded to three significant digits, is 0.0107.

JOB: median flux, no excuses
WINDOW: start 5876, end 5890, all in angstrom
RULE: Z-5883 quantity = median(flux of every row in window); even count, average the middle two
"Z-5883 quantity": 49.9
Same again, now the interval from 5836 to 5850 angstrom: 52.3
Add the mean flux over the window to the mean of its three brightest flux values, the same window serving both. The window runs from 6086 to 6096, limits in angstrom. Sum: 99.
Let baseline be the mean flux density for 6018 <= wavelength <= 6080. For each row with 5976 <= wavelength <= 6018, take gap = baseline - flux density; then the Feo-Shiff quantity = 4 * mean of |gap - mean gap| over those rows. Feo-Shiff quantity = 2.00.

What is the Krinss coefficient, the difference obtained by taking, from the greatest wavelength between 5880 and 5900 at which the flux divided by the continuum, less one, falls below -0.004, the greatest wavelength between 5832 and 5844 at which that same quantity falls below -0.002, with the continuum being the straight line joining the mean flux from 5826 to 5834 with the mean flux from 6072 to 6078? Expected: 56 angstrom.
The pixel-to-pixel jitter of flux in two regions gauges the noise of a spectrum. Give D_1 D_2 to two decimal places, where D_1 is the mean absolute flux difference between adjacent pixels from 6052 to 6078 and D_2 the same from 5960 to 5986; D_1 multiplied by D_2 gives 0.27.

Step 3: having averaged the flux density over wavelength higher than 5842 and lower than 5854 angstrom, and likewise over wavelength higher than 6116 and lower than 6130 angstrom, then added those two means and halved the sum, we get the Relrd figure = 50.2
